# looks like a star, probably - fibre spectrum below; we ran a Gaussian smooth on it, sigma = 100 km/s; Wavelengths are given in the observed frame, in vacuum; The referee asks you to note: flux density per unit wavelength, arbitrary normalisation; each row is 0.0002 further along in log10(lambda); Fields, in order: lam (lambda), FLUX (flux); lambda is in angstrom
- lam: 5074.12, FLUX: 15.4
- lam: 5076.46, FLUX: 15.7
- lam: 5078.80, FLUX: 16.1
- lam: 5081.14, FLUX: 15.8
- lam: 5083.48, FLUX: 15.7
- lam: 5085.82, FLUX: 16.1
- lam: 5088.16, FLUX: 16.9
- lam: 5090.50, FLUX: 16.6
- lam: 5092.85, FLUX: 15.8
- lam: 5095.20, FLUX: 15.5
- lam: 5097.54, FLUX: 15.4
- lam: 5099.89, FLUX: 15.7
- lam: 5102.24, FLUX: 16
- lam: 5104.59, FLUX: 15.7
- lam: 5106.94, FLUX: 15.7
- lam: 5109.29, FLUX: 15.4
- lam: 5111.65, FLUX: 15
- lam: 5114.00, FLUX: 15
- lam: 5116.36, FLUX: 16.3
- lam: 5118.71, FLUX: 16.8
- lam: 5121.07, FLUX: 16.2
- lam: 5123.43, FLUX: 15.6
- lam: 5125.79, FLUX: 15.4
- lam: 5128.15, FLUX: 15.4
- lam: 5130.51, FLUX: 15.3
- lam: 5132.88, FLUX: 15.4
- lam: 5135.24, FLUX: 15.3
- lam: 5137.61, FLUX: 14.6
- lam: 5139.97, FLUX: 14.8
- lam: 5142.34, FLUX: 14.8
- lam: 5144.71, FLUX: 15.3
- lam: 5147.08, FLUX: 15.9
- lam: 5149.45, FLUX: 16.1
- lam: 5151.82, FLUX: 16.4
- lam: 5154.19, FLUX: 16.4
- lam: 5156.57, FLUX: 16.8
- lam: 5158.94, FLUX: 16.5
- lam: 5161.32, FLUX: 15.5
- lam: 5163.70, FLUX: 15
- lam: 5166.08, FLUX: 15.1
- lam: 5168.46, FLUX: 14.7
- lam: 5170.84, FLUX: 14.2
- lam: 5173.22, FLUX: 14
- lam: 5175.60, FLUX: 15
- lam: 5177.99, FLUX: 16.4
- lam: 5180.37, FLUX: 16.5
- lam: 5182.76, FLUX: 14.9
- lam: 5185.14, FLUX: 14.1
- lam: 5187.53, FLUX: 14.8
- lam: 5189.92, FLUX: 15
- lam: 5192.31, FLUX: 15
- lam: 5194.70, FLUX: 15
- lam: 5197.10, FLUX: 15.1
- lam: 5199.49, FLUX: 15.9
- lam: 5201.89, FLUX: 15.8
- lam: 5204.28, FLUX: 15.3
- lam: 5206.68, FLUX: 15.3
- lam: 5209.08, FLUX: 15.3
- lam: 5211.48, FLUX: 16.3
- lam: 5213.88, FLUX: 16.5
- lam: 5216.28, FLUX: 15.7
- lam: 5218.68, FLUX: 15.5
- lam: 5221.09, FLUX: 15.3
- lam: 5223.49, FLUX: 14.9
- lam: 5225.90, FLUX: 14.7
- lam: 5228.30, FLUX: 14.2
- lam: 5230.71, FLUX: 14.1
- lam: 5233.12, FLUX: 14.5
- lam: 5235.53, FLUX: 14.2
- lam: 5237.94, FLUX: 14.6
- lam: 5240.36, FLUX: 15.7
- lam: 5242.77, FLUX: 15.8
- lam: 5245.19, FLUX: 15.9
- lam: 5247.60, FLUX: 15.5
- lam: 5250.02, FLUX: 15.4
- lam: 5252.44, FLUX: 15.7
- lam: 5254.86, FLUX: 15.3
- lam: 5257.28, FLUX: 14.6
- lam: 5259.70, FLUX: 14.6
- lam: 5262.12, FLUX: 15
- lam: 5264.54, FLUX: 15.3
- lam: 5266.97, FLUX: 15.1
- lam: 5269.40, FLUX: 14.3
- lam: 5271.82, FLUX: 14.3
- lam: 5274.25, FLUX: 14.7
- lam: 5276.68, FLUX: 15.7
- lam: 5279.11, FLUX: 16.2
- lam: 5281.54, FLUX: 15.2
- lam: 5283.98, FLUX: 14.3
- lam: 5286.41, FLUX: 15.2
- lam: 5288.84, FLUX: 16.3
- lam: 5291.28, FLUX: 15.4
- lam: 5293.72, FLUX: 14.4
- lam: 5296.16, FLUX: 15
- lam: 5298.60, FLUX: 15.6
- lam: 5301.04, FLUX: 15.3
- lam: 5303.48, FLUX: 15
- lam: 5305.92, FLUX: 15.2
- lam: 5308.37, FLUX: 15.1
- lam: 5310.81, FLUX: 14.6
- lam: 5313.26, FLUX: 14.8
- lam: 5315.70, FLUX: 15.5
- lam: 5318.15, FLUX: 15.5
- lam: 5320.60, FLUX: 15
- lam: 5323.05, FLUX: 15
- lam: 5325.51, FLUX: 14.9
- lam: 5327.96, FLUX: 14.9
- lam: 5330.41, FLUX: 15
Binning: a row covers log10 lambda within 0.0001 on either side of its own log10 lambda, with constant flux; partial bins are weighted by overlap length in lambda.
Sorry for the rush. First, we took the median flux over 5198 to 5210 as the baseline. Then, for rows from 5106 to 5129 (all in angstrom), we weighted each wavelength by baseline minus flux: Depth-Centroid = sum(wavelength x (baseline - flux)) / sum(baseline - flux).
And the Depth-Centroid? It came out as 5118.9 angstrom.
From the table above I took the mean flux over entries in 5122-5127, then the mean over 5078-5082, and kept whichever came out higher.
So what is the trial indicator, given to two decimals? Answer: 15.95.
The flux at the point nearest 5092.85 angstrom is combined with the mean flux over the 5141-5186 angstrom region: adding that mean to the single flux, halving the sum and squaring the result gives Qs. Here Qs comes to 244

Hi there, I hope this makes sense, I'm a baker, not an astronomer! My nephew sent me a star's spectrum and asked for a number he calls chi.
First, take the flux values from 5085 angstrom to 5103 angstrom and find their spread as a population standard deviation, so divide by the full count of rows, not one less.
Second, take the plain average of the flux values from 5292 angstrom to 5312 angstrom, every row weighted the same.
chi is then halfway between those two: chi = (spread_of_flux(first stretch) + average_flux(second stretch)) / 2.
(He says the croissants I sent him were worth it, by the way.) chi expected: 7.76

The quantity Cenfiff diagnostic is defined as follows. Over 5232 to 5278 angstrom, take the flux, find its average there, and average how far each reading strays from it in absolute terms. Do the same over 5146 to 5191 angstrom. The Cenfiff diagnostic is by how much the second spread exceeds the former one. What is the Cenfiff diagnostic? 0.29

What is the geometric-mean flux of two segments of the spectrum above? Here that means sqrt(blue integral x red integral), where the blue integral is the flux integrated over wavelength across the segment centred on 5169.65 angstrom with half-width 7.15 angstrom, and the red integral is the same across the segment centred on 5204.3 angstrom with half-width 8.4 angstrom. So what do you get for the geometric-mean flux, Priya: 234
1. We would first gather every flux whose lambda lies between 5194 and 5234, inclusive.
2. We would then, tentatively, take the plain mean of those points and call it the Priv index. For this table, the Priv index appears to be 15.3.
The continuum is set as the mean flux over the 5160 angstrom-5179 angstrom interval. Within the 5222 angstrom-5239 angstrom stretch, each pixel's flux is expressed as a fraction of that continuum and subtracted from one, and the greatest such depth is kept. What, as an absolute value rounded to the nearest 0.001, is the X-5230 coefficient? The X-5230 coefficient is 0.059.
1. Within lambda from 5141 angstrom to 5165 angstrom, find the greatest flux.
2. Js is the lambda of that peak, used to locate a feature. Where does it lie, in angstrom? 5156.57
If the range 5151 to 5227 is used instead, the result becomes 5156.57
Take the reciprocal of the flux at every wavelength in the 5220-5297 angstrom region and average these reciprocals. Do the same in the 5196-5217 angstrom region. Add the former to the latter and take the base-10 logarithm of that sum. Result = -0.885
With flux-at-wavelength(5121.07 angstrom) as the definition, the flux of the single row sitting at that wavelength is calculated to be 16.2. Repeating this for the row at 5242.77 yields 15.8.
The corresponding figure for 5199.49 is 15.9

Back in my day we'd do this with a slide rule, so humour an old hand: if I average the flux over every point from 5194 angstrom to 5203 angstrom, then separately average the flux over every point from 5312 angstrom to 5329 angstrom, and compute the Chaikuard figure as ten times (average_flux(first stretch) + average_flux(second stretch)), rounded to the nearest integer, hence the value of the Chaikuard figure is 305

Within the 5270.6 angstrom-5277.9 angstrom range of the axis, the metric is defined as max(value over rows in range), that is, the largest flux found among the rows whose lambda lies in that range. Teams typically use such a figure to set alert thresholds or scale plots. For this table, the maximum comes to 15.7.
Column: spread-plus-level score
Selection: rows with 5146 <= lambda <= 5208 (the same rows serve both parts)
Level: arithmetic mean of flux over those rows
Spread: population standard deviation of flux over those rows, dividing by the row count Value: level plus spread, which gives 16.2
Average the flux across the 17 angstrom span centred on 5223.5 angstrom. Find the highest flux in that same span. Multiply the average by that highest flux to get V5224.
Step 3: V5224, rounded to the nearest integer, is 234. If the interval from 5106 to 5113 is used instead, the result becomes 241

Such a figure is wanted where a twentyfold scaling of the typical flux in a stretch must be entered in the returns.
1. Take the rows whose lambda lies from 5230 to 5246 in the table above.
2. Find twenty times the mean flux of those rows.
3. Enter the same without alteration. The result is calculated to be 299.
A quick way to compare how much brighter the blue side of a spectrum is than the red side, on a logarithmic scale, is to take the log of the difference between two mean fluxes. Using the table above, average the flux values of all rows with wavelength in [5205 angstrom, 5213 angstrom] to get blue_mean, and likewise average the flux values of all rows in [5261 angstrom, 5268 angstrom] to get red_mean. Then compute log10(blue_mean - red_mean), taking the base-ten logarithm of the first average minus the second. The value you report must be -0.3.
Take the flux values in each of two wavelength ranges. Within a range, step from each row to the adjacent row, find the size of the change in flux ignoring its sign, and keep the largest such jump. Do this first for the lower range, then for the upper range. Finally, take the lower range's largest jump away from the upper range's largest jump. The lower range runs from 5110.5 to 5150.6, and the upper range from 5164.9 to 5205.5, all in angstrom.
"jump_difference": 0.30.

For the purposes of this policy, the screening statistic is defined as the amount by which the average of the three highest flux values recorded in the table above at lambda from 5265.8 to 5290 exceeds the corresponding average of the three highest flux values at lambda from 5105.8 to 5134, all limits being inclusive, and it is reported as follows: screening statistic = -0.4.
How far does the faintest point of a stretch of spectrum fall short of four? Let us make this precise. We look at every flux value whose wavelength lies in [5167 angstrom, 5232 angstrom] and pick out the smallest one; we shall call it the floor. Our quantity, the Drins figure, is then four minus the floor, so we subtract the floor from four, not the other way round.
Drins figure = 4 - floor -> -10.0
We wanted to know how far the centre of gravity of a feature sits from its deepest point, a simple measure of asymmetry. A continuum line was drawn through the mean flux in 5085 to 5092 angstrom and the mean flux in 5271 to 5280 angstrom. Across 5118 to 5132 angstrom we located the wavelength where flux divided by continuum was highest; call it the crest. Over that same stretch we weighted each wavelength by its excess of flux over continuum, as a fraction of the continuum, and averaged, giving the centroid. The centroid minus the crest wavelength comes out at 9.7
